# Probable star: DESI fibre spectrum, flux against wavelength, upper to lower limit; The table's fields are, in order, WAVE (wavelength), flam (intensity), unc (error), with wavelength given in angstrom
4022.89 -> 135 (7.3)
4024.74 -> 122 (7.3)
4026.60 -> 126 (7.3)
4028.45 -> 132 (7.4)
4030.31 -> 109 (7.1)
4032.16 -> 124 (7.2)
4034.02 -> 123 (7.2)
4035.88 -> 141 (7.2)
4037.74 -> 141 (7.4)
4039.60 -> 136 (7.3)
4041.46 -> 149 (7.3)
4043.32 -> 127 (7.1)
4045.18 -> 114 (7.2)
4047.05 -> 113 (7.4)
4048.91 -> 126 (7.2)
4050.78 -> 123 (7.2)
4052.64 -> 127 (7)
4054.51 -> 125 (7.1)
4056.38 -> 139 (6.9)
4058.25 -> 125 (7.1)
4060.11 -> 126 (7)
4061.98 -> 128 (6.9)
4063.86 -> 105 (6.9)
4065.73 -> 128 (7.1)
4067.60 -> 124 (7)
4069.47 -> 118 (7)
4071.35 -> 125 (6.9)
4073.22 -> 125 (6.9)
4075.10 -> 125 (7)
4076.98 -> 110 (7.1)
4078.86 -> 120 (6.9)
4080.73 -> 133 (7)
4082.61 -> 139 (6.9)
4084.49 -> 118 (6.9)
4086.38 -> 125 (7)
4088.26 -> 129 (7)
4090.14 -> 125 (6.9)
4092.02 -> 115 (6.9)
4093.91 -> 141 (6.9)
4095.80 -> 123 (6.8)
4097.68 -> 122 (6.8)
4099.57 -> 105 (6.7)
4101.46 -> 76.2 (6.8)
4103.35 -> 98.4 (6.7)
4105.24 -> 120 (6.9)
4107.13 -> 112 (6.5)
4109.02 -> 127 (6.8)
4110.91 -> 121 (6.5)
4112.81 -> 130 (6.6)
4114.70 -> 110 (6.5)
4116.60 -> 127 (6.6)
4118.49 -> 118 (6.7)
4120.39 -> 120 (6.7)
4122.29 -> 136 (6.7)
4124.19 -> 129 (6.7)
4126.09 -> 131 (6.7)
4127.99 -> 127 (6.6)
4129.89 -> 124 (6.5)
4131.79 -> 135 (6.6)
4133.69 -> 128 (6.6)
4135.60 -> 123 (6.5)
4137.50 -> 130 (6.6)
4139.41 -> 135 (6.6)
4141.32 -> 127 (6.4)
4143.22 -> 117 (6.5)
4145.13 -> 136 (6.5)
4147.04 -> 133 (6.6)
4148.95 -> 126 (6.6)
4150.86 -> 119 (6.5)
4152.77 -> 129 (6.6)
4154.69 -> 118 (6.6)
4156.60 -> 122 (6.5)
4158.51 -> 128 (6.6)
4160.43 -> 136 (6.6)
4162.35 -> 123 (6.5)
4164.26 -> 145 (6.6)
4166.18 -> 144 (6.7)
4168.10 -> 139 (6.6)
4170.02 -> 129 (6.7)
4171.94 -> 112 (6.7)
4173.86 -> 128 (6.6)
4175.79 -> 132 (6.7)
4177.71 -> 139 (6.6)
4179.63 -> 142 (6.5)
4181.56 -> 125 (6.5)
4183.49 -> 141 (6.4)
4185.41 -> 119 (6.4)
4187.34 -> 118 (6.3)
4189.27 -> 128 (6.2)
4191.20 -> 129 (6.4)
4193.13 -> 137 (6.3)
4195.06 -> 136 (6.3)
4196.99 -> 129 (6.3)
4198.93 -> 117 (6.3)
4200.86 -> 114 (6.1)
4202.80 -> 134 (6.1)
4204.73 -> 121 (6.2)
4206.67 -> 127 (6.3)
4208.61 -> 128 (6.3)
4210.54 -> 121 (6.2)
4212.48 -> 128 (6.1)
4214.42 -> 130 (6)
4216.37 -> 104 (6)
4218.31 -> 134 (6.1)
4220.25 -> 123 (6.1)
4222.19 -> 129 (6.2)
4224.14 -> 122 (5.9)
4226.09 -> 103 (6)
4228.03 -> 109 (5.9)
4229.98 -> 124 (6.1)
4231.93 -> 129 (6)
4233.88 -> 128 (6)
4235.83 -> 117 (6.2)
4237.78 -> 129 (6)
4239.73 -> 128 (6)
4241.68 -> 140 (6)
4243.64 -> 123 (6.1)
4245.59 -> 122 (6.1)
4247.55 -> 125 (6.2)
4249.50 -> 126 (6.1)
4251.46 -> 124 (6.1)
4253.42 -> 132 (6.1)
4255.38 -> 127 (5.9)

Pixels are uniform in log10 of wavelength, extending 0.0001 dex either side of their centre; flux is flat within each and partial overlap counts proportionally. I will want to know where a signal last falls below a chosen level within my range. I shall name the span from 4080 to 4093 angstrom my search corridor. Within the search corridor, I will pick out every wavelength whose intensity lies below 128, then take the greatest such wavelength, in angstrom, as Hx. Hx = 4092.02 angstrom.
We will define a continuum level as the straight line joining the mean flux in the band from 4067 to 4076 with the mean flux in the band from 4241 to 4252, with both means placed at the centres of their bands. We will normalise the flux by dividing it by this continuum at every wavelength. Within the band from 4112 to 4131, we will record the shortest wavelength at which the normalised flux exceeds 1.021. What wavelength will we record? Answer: 4112.81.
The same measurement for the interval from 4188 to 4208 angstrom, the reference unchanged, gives 4191.20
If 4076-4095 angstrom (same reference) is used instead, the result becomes 4080.73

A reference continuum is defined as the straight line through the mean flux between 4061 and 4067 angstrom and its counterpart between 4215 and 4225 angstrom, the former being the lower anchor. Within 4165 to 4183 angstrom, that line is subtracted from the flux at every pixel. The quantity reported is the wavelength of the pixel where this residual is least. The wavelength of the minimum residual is 4171.94 angstrom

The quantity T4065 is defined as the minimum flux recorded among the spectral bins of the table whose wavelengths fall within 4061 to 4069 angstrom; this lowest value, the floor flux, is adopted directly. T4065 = 105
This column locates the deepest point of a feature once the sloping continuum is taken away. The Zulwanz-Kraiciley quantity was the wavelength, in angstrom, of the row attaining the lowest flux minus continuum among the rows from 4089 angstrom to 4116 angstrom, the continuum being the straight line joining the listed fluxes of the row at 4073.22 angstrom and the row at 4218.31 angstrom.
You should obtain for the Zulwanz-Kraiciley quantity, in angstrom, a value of 4101.46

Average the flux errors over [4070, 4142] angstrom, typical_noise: 6.7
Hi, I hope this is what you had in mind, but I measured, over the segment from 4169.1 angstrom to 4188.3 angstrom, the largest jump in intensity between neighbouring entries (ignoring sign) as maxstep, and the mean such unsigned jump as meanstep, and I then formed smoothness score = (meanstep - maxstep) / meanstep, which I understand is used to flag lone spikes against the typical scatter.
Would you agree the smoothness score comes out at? -0.92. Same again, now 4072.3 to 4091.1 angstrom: -1.36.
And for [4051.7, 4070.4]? -1.33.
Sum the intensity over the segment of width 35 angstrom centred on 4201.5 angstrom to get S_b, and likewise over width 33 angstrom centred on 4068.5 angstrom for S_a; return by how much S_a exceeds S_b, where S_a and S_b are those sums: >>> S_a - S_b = -14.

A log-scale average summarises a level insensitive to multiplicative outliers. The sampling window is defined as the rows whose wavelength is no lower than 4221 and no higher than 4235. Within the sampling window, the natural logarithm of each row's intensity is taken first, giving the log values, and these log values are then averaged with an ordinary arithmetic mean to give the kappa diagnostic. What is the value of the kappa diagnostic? 4.79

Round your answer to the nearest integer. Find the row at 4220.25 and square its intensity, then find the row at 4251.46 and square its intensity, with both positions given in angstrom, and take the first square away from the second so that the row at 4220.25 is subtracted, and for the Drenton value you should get 247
